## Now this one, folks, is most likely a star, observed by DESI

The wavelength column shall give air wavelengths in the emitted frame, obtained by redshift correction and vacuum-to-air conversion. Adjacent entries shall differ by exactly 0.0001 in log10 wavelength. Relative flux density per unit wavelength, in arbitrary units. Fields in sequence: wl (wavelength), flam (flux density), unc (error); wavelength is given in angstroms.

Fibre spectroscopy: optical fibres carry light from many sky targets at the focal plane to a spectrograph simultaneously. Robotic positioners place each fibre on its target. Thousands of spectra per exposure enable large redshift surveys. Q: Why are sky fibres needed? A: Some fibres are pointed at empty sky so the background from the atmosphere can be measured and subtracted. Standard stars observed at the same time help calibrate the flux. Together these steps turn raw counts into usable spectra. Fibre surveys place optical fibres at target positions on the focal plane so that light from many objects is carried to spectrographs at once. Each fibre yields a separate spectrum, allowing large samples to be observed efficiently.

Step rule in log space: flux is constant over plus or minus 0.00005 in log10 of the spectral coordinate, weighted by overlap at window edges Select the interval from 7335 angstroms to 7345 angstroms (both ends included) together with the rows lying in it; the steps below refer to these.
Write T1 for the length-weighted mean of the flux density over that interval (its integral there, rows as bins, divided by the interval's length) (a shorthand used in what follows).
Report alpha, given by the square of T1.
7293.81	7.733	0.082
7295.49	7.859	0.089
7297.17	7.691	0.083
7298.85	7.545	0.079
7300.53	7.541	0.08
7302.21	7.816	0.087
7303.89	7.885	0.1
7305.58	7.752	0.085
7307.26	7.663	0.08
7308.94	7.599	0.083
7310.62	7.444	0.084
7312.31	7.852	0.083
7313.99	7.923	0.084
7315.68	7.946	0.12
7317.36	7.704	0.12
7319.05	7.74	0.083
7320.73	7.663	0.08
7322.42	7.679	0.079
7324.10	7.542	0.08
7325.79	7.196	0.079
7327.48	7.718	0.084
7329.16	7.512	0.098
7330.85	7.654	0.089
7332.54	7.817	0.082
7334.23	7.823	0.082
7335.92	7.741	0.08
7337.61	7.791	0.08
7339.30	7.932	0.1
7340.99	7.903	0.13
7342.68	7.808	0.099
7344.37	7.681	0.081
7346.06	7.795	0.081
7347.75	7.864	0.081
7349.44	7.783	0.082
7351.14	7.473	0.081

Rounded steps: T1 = 7.81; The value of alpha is 61.0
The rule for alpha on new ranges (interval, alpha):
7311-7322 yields 60.5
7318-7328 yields 57.5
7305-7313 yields 58.6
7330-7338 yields 60.2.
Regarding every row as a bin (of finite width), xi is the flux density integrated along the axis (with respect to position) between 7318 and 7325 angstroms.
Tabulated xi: 53.6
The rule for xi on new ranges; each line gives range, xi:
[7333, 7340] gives 54.7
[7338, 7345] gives 54.8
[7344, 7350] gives 46.8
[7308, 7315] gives 53.9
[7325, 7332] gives 52.8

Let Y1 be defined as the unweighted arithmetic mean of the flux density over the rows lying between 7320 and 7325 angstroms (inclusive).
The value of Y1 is 7.63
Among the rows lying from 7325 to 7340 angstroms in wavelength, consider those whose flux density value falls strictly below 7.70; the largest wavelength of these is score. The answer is 7330.85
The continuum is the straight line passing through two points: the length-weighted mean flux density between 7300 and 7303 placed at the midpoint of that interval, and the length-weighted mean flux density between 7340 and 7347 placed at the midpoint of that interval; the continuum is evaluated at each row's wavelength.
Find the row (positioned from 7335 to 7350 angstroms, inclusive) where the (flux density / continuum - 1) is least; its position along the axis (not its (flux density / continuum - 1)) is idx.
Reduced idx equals 7344.37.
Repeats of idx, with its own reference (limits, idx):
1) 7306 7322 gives 7310.62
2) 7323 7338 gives 7325.79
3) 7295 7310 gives 7300.53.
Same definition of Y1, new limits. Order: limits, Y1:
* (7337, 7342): 7.88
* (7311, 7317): 7.91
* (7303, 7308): 7.77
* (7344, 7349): 7.78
